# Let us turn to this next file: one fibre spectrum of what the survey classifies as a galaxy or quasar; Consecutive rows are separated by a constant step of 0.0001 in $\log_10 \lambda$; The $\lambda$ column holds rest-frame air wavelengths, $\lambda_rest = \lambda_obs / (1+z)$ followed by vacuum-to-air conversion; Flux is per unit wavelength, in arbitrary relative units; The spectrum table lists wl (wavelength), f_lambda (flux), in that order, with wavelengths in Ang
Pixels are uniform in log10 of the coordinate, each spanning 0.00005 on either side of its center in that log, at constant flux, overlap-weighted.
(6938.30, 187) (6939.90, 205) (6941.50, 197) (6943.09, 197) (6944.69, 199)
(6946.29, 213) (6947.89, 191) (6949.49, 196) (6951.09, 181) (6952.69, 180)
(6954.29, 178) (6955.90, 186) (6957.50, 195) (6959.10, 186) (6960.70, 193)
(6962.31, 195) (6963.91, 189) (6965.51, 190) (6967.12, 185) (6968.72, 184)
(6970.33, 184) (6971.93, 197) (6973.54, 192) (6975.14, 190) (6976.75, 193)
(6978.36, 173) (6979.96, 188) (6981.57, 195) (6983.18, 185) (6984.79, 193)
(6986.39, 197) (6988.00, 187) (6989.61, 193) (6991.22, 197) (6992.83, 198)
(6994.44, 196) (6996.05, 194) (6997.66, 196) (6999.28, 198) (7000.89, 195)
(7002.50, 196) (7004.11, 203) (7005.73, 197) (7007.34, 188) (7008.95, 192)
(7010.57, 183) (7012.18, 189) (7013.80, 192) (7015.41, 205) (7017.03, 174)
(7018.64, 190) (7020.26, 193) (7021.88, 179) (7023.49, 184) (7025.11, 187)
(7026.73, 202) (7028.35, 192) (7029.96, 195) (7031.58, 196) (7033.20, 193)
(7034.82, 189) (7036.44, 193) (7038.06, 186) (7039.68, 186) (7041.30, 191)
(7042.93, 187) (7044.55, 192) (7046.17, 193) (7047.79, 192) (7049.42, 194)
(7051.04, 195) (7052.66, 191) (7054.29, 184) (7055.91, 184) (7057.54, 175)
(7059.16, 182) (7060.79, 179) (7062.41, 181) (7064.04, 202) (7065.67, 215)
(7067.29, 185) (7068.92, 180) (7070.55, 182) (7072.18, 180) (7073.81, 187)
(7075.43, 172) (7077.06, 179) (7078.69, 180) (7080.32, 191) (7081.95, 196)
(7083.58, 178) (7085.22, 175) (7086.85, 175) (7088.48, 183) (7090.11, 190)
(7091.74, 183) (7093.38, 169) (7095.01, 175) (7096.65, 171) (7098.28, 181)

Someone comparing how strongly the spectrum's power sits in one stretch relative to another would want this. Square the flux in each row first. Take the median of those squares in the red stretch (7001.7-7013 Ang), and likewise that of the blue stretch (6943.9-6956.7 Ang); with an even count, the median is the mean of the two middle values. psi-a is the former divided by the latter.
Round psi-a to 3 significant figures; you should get 1.04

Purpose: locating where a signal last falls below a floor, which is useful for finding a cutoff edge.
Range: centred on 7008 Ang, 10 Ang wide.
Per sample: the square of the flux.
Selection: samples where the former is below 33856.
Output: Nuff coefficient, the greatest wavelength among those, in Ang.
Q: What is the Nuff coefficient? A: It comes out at 7010.57 Ang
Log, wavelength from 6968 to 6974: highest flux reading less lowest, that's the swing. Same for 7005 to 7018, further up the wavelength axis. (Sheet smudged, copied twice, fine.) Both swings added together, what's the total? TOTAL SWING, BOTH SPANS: 44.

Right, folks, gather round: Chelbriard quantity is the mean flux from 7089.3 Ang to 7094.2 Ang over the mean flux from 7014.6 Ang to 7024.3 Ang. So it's 0.96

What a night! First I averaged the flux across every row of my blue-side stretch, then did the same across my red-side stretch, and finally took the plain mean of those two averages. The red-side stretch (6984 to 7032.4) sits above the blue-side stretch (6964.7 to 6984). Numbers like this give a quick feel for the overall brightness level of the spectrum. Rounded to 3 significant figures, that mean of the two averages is 190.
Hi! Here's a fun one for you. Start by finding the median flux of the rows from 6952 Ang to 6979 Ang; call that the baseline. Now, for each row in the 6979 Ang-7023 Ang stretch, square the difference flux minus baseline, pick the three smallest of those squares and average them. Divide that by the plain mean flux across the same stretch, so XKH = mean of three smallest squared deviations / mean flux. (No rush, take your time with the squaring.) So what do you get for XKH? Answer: 0.0035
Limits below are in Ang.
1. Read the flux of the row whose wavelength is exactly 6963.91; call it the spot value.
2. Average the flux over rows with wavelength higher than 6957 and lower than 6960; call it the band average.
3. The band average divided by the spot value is 1.01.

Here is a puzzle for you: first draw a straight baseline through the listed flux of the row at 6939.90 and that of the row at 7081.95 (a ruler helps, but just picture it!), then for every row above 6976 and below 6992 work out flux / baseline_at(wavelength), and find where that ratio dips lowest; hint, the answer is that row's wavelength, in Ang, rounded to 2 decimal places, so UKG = 6978.36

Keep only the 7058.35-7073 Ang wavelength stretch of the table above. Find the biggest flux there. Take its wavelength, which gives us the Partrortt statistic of 7065.67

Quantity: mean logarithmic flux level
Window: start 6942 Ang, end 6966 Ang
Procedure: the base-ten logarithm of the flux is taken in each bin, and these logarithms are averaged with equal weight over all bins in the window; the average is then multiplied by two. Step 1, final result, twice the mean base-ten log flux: 4.56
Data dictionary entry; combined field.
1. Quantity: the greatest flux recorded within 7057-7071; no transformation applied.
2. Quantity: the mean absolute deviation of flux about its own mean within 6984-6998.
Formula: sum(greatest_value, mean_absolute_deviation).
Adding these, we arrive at 217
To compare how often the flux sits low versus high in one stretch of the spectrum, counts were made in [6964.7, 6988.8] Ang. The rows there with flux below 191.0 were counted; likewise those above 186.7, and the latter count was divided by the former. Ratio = 1.1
